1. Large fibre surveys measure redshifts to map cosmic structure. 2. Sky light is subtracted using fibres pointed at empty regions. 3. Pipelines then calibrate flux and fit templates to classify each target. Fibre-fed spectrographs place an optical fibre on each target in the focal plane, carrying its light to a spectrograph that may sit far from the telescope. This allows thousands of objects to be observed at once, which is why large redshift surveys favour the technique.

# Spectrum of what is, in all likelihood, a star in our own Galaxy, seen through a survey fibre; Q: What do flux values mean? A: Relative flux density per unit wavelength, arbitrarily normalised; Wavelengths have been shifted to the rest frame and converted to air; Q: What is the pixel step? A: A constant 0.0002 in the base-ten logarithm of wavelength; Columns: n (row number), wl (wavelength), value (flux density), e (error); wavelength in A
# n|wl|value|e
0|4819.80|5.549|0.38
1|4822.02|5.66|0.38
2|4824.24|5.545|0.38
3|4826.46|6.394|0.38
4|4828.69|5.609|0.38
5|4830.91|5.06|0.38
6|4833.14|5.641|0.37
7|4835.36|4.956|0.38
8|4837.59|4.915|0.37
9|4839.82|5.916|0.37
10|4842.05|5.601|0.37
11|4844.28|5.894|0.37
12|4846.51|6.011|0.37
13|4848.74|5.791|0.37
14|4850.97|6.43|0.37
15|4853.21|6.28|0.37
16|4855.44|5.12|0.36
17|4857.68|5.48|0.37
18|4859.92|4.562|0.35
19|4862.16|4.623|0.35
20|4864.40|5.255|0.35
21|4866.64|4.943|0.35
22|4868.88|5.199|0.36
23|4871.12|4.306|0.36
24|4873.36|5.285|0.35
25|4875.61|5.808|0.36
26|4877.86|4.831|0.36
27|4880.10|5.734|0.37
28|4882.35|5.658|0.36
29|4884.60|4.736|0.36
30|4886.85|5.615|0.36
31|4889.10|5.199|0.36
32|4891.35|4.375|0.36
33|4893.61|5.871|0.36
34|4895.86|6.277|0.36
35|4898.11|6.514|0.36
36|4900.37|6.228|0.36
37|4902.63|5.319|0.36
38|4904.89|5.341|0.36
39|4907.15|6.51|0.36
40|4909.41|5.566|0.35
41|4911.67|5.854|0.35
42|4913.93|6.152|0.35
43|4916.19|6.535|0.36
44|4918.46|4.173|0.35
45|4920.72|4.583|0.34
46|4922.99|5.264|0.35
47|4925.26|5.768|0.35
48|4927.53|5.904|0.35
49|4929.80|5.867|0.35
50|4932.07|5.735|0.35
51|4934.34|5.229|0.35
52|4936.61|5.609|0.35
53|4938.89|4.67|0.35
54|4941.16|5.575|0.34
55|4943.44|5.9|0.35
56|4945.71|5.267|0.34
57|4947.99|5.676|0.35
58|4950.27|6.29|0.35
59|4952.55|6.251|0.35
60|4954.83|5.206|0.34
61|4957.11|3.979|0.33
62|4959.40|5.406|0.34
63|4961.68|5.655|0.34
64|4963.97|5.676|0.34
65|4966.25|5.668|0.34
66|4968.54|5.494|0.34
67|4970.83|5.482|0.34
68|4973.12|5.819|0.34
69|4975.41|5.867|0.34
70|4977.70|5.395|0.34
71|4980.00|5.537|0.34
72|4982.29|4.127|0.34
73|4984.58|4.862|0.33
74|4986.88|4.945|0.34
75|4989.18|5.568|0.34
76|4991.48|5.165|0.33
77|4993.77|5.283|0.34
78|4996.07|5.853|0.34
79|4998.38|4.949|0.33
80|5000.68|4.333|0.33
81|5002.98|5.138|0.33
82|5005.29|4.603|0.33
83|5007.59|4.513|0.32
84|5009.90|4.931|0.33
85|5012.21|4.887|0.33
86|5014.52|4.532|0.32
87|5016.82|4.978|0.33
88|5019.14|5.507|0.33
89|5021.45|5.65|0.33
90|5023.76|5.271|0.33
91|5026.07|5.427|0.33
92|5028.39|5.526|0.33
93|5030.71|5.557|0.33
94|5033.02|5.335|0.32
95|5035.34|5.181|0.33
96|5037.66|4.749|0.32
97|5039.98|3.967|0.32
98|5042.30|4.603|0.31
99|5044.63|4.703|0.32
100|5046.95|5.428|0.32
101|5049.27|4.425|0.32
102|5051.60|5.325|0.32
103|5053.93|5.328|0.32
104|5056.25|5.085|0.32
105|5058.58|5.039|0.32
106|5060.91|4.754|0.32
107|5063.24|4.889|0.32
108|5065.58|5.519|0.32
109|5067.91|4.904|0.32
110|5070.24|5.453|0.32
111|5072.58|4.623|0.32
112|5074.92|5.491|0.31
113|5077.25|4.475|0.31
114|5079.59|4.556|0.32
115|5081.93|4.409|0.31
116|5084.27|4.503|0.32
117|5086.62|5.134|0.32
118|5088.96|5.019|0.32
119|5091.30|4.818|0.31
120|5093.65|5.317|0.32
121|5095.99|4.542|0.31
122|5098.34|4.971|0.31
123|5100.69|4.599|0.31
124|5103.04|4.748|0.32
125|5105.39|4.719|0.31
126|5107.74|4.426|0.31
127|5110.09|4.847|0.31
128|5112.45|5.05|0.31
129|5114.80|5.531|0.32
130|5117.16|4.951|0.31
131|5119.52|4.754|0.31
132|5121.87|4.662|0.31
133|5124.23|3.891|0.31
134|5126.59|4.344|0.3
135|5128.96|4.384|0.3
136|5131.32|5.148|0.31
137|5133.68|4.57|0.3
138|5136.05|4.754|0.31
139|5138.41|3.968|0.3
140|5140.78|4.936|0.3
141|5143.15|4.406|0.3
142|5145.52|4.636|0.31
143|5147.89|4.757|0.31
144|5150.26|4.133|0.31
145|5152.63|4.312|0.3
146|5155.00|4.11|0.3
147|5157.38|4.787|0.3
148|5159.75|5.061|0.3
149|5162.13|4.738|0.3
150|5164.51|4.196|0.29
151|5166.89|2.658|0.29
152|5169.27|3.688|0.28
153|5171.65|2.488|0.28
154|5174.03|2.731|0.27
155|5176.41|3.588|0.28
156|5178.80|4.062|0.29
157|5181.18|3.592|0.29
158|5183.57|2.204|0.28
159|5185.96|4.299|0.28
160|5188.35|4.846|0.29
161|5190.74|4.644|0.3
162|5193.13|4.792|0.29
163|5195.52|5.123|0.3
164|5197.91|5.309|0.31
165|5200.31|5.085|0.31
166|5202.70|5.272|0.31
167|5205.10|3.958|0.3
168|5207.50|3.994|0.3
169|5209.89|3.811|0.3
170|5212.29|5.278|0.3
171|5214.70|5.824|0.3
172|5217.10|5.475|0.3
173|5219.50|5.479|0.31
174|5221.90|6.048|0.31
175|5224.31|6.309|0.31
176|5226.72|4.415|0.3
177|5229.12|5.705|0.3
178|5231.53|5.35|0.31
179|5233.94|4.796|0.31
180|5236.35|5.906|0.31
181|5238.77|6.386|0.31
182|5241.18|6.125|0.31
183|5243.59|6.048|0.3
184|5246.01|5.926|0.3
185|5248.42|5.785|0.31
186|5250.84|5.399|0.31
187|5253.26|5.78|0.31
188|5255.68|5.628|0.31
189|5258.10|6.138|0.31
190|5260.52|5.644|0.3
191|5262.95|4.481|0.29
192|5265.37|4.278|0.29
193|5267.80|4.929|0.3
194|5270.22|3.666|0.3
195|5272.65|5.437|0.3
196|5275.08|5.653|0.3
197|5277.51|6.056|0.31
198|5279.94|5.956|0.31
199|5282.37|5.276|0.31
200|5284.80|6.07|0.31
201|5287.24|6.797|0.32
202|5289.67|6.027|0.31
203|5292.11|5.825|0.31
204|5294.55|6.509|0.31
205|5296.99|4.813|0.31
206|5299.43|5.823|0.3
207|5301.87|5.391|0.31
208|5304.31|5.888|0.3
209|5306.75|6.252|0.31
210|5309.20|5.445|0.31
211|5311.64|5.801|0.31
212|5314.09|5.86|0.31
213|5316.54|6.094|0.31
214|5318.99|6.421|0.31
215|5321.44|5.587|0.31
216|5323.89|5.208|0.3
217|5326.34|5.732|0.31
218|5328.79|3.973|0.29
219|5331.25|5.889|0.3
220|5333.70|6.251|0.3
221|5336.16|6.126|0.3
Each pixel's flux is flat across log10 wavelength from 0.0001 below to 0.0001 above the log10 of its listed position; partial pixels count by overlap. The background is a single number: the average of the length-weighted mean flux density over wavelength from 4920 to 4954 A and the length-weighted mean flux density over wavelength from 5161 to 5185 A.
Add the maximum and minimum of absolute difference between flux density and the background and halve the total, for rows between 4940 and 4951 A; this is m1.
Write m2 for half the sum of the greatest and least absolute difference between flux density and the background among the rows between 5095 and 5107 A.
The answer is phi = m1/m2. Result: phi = 4.8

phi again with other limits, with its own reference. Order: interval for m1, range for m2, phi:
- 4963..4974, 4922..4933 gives 1.1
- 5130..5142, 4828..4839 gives 0.5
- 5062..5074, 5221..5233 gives 0.6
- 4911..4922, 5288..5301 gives 0.9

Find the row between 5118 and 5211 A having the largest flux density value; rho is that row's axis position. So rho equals 5197.91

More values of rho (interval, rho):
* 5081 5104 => 5093.65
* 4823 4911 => 4898.11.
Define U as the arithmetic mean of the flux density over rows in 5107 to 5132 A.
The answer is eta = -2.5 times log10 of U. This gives -1.69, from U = 4.7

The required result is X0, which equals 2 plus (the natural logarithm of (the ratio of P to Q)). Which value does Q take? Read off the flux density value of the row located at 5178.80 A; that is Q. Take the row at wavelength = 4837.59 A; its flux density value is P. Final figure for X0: 2.19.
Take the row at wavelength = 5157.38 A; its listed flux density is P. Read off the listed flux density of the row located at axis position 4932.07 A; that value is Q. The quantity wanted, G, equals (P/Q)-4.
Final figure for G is -3.17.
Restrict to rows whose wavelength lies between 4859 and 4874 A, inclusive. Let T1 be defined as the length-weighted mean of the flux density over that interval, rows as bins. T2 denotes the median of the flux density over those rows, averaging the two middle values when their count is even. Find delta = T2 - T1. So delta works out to 0.07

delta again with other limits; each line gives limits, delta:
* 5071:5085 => -0.17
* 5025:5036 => 0.01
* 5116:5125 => 0.11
